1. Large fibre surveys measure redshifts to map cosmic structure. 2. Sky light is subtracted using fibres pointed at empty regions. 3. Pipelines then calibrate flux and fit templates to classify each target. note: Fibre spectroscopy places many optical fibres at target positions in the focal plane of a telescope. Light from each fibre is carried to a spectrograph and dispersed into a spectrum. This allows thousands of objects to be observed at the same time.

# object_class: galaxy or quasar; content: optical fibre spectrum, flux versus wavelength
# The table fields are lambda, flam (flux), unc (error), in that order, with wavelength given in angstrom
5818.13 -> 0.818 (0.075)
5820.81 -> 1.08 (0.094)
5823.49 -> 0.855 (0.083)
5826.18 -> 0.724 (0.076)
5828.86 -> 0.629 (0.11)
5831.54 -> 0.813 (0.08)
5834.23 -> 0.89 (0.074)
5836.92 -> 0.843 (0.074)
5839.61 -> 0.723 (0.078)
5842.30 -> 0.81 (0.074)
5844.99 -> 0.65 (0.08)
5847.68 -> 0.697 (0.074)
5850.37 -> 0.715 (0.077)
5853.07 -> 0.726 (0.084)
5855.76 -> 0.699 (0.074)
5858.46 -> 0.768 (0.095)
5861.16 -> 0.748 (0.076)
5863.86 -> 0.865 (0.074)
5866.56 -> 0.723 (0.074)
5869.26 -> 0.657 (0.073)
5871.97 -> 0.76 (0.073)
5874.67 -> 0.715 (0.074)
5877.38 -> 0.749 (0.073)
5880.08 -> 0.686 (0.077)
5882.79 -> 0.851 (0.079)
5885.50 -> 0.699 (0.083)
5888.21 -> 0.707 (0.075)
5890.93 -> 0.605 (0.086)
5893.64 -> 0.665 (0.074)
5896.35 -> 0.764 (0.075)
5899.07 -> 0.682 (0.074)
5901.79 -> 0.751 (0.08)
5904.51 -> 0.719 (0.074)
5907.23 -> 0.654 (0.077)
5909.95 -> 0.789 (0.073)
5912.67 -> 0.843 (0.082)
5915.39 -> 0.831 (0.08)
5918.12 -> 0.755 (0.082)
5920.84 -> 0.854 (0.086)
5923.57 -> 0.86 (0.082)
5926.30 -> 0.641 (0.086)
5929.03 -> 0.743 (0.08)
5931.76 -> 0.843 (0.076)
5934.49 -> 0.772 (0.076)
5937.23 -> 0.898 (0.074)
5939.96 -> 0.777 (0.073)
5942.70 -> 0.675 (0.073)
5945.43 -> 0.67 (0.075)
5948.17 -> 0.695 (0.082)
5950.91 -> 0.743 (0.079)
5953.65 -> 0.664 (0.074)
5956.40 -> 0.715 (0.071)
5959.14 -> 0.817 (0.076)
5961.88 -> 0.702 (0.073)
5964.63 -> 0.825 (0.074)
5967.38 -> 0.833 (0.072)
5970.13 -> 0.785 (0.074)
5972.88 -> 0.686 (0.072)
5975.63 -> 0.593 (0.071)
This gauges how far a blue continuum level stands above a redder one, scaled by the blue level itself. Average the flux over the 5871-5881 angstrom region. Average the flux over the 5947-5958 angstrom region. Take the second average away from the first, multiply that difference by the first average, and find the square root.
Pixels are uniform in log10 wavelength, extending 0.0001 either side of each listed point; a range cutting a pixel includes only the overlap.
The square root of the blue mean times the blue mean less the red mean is 0.13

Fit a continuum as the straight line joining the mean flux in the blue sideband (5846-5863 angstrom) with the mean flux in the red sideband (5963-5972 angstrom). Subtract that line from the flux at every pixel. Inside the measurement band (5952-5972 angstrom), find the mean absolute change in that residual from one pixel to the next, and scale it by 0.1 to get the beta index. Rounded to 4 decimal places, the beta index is 0.0074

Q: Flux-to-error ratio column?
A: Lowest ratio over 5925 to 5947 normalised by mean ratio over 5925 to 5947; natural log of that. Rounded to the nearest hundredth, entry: -0.28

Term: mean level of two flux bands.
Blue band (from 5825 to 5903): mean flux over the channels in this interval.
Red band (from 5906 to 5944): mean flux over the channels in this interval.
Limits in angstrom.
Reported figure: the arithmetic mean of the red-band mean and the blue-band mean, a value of 0.758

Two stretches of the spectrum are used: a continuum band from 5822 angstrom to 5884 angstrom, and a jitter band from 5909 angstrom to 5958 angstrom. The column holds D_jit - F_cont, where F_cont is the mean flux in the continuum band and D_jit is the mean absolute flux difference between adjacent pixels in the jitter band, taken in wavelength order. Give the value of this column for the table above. -0.676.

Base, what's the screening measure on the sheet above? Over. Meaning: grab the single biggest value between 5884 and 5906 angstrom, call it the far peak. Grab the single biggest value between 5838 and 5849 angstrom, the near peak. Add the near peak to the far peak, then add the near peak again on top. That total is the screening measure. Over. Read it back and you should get 2.38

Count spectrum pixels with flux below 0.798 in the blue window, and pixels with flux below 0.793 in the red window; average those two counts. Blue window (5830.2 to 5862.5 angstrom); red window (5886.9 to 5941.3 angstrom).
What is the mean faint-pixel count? 11.0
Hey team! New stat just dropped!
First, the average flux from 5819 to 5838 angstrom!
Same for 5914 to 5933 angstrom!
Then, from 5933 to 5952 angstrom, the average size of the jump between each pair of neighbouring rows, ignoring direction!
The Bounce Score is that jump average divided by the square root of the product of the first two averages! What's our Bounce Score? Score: 0.088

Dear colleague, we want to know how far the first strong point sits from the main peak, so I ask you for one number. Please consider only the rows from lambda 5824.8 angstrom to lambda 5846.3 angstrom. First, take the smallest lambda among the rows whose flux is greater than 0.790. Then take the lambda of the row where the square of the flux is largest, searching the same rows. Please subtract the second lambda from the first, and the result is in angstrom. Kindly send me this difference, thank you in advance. -2.7 angstrom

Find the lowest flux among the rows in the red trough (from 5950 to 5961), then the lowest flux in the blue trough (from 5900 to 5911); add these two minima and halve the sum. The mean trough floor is 0.659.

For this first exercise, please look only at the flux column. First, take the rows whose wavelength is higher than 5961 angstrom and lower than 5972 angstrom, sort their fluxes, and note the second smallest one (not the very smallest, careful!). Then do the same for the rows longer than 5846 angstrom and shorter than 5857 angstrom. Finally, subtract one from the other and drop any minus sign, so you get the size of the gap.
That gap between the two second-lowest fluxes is 0.09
